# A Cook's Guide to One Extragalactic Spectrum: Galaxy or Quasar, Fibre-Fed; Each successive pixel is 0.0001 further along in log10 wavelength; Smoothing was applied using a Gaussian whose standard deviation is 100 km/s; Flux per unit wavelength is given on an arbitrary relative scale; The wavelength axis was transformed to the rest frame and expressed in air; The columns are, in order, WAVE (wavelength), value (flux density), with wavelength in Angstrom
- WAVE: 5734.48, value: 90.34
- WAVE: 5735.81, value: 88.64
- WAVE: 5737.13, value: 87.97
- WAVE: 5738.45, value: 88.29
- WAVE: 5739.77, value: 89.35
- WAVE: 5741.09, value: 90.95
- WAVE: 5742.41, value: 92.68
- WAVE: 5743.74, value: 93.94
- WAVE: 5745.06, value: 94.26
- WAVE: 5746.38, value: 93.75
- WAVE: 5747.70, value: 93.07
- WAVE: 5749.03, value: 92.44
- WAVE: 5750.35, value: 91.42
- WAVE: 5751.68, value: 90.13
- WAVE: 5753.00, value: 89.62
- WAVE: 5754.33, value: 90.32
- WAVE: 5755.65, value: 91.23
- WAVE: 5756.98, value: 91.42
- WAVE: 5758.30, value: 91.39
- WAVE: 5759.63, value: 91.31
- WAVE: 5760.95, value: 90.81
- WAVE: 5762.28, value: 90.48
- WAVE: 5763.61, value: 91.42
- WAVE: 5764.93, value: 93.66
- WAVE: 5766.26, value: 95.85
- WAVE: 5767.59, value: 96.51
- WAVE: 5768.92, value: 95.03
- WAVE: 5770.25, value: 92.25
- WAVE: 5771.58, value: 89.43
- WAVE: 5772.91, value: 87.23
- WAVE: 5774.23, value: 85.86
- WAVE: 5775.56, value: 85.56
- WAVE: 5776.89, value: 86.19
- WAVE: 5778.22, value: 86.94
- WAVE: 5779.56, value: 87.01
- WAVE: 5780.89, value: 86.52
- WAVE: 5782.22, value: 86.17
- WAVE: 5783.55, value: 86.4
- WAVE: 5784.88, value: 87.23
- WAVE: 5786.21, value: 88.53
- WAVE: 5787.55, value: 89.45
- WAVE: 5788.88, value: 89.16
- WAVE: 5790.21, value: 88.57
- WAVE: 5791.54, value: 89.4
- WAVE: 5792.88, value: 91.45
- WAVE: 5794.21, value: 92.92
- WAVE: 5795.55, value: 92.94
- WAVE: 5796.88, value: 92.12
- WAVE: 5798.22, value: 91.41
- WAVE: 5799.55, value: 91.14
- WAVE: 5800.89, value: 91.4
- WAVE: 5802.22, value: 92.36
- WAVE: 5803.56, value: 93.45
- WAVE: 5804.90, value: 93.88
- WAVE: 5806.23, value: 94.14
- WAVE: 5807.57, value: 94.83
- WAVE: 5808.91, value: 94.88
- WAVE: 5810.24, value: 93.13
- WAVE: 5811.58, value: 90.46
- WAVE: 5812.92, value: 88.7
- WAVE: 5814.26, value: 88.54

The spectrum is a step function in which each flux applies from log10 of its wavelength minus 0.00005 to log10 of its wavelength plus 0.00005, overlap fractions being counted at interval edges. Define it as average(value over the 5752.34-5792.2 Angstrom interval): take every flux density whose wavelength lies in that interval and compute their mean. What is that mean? 89.7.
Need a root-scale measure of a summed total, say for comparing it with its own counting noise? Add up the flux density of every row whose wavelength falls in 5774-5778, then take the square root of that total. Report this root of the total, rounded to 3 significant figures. 16.1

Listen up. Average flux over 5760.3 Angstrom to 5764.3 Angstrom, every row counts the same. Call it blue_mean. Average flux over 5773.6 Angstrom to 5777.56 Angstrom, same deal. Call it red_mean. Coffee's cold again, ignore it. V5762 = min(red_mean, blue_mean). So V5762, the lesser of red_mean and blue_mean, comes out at 85.9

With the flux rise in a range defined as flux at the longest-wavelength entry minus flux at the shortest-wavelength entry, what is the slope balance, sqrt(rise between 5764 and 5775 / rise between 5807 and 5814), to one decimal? 1.1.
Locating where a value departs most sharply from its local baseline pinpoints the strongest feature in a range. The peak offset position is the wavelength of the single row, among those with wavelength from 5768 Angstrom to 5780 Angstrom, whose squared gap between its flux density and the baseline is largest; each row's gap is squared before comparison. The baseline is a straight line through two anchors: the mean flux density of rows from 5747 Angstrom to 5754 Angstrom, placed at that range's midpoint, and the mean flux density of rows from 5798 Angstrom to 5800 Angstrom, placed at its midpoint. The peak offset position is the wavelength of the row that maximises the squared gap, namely 5775.56 Angstrom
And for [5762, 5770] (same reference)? 5767.59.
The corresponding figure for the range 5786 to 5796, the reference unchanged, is 5786.21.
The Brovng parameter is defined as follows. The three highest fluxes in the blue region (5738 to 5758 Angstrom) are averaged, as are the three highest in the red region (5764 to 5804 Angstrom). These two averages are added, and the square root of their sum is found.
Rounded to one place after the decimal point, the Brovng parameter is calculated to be 13.8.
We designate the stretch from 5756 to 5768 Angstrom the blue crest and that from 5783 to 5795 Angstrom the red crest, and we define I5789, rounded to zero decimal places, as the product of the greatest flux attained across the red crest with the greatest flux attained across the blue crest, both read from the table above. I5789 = 8968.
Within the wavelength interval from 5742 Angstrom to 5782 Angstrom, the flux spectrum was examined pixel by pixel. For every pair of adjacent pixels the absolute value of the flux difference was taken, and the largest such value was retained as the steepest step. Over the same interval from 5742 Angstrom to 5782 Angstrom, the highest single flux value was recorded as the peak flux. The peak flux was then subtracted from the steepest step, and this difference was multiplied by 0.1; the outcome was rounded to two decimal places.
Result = -9.37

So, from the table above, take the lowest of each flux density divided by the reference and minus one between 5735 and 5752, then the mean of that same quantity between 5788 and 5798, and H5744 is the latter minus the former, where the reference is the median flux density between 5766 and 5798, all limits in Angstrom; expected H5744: 0.03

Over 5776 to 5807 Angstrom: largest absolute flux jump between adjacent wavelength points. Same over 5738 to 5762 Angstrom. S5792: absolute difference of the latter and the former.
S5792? 0.32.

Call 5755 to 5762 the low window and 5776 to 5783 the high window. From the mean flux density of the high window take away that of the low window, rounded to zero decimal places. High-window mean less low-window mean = -5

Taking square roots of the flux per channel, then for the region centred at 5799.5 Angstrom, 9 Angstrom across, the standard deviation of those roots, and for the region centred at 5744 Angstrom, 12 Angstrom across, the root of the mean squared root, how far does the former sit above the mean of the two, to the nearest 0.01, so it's -4.78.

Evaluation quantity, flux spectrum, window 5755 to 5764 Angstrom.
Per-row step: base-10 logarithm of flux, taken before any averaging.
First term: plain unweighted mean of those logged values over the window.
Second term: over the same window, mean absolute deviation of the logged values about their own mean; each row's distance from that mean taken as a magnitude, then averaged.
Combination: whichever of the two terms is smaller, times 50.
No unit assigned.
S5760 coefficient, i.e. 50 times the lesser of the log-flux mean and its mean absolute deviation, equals 0.07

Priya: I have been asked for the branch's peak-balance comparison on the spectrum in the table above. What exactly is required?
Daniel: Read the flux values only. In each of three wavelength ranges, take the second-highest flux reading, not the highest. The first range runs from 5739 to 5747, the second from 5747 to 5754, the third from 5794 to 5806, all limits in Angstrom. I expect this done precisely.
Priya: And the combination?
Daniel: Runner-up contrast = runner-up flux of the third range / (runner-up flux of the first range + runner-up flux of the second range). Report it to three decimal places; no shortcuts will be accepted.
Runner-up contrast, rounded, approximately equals 0.501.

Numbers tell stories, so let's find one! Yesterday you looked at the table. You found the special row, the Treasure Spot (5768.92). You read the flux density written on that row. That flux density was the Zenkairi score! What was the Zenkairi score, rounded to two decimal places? 95.03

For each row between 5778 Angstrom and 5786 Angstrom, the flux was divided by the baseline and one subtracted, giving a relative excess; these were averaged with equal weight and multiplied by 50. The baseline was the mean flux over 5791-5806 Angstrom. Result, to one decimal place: -2.9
